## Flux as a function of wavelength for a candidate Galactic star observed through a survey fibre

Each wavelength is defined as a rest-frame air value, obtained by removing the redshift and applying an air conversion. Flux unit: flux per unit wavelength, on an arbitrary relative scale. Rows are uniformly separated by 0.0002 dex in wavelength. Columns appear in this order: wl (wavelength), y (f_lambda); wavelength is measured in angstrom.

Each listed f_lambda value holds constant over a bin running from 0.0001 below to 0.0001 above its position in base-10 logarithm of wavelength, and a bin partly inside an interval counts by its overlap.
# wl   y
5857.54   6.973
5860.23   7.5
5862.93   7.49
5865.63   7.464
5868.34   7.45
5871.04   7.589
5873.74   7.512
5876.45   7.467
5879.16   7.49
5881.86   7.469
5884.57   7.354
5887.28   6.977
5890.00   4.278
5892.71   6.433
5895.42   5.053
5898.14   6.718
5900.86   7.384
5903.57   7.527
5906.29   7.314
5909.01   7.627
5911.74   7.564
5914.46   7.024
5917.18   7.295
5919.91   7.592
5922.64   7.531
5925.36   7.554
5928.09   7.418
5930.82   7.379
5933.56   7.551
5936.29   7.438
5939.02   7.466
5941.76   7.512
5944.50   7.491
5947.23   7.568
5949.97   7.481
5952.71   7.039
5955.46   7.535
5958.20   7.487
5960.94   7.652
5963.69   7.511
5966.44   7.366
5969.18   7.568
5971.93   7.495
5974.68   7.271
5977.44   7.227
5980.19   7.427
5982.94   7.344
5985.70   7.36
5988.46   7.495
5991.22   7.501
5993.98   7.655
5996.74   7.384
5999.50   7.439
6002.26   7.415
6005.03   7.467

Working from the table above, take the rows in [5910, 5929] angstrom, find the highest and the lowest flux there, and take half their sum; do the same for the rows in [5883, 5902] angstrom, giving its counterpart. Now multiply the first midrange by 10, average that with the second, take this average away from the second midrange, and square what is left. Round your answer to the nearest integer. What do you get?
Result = 1131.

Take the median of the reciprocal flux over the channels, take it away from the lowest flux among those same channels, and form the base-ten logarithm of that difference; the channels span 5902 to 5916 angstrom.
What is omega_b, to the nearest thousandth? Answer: 0.838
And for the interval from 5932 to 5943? 0.864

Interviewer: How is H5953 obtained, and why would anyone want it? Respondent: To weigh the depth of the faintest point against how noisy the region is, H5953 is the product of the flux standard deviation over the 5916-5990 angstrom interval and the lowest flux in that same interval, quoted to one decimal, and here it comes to 0.9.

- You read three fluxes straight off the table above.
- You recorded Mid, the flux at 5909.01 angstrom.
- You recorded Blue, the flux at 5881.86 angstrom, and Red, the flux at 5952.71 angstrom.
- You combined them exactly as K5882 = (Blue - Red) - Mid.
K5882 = -7.20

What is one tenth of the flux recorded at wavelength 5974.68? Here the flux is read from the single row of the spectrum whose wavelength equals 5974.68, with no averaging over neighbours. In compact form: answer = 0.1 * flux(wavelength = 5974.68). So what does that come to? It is 0.727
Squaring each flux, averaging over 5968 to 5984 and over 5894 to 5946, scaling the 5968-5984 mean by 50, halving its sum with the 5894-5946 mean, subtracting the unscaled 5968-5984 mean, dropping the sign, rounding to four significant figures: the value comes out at 1337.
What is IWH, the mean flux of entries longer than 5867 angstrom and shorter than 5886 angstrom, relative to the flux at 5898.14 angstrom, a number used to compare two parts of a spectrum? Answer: 1.11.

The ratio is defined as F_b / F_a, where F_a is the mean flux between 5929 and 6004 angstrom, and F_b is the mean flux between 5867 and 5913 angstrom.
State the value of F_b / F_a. 0.94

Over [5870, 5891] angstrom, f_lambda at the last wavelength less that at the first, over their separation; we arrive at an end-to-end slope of -0.17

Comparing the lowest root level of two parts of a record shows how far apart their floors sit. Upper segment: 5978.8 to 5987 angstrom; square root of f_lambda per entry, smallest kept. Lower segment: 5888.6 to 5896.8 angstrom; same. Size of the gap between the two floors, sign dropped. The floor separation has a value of 0.64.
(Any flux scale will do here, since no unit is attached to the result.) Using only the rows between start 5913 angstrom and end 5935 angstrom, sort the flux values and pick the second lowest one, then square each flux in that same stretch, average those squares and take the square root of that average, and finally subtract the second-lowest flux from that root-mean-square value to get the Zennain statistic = 0.13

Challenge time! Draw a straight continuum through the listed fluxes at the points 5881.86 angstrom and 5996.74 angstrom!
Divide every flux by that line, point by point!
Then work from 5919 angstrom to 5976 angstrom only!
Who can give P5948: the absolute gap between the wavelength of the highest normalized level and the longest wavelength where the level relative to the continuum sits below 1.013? 13.7 angstrom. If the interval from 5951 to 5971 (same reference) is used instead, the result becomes 5.5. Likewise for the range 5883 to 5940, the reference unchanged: 30.0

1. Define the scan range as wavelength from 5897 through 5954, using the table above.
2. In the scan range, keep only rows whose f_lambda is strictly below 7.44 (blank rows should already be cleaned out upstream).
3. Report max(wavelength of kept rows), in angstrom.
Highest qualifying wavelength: 5952.71 angstrom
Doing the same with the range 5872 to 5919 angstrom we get 5917.18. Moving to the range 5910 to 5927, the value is 5917.18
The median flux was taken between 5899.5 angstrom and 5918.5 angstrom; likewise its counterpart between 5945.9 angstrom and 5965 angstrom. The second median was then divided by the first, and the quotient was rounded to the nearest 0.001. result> 1.017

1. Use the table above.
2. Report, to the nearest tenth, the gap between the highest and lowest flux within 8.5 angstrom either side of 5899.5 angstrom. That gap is 2.5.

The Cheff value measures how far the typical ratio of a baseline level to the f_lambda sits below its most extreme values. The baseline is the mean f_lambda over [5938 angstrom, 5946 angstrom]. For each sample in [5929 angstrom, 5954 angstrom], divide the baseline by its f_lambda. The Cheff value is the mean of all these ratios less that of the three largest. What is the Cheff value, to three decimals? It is -0.021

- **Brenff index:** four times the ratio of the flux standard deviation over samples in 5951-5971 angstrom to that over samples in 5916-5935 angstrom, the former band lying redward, 7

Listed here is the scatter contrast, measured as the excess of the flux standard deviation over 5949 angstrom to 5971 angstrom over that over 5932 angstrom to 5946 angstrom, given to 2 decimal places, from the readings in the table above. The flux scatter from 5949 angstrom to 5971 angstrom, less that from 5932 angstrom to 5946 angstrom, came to 0.14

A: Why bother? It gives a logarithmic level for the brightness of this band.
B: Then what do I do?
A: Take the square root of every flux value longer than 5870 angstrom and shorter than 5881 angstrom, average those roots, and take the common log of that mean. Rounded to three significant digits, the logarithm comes 0.438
